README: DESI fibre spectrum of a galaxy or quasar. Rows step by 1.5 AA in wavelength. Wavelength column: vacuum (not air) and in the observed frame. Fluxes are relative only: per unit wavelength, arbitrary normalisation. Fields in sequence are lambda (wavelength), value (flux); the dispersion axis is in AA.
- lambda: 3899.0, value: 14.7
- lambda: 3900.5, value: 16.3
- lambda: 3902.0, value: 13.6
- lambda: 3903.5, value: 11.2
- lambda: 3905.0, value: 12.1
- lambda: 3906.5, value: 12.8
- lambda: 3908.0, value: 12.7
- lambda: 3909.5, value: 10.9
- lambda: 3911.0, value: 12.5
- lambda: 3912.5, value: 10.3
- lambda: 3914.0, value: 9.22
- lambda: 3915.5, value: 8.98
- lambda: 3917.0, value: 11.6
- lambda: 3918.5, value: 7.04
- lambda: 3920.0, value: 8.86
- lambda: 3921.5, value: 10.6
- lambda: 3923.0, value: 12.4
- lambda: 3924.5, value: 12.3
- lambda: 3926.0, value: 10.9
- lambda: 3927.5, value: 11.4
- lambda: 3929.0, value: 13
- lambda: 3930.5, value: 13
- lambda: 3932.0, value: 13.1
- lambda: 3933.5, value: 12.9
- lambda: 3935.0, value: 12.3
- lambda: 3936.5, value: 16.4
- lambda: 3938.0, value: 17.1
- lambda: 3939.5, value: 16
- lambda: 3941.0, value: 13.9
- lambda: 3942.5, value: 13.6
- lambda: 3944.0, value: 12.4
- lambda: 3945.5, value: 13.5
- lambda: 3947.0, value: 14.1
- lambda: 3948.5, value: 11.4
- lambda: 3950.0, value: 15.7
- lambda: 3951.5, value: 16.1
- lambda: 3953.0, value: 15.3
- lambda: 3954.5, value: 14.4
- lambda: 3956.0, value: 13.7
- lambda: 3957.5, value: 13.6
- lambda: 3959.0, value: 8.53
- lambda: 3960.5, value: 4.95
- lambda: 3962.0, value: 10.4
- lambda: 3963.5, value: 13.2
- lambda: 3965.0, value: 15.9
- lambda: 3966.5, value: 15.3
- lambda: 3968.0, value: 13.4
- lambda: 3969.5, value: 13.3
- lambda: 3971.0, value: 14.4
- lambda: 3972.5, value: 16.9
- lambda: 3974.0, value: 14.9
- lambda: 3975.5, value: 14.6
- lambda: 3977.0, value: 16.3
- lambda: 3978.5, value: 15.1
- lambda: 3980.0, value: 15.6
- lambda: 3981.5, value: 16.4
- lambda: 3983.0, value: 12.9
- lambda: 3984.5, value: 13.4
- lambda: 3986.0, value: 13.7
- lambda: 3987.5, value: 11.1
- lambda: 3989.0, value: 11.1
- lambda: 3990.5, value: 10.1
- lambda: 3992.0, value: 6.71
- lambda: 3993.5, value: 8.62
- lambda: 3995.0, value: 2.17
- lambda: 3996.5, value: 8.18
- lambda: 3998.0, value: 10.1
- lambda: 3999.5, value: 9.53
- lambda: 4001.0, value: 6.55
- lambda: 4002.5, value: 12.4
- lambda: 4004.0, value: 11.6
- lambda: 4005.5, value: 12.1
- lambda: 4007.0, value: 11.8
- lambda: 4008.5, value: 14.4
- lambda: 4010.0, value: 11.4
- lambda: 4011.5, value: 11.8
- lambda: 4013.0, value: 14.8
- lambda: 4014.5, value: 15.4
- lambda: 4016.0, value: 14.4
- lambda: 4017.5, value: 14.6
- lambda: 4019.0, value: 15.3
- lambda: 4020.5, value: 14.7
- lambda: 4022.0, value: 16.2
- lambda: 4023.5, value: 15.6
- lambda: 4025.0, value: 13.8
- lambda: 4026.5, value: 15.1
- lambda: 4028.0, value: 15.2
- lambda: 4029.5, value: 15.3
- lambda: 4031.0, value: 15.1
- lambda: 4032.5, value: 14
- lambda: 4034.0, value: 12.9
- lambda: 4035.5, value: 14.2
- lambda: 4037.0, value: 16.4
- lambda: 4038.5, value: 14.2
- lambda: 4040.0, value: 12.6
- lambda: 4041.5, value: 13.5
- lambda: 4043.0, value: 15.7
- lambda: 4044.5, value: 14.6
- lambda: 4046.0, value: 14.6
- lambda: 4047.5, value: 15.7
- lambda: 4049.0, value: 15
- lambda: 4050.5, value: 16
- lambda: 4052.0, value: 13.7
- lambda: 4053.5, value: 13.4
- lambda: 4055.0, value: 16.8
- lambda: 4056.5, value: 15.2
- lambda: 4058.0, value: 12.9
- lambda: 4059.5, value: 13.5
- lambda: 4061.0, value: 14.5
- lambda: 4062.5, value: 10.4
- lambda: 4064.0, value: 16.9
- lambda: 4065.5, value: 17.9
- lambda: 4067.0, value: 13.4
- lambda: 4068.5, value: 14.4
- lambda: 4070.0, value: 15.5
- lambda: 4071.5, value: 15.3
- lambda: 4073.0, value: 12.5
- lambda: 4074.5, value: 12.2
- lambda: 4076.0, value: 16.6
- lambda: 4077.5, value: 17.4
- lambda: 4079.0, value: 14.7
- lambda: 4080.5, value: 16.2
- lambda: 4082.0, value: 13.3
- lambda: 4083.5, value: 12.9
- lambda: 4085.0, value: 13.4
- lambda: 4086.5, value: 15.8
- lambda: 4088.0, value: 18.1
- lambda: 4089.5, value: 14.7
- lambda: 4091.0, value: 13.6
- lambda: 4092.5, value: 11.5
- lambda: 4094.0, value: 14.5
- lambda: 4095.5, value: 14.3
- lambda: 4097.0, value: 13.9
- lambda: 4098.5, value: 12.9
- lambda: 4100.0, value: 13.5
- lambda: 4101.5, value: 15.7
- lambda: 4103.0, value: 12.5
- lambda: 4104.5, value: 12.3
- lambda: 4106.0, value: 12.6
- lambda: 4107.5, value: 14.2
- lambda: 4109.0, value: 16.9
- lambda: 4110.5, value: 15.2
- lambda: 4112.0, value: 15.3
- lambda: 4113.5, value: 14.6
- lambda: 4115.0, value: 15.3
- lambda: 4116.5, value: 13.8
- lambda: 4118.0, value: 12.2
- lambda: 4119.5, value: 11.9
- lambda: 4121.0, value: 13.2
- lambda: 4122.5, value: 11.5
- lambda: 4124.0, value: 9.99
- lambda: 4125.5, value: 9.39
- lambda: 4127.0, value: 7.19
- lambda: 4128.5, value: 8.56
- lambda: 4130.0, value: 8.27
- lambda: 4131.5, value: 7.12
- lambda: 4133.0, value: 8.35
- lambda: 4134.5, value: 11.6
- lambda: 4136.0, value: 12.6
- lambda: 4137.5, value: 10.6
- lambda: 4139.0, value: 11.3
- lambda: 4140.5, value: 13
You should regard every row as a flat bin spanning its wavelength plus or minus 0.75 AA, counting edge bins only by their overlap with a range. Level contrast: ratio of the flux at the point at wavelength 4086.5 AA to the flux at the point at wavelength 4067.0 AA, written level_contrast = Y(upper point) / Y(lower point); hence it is 1.18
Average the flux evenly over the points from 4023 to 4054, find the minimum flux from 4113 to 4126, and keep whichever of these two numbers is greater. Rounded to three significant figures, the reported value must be 14.6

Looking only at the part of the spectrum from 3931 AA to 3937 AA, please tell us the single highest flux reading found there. 16.4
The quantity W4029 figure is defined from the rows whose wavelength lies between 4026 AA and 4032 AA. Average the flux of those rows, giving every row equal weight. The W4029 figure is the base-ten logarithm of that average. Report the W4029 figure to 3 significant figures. 1.18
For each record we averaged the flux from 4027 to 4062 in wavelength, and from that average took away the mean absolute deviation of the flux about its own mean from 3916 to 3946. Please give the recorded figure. 12.9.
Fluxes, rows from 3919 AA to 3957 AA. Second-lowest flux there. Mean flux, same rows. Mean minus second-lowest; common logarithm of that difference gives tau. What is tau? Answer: 0.44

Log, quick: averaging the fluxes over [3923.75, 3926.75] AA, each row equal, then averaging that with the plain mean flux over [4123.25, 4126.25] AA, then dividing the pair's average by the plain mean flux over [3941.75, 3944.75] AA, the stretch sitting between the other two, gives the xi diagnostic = 0.82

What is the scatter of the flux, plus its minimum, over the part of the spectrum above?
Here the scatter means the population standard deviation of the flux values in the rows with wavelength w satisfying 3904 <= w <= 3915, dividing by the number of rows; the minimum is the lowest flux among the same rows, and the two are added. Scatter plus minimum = 10.5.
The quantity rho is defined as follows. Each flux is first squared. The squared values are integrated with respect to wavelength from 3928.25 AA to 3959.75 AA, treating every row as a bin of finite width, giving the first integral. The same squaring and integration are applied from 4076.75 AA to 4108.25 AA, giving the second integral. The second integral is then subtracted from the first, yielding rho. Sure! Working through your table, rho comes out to -308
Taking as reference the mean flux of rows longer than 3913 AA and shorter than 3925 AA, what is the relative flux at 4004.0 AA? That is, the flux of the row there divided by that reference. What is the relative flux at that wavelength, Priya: 1.15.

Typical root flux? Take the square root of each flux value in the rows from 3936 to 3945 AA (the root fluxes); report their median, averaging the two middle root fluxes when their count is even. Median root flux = 3.86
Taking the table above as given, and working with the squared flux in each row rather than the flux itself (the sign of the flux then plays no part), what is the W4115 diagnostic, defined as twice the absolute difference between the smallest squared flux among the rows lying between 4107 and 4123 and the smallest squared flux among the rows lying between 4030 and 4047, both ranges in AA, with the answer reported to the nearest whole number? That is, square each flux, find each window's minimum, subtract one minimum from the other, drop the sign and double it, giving 53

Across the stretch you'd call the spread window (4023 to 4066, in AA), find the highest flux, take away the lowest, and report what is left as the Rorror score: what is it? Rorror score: 7.5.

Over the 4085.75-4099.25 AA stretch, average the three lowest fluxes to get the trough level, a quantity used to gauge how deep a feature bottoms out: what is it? 12.7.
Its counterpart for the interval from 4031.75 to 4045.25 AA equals 13.0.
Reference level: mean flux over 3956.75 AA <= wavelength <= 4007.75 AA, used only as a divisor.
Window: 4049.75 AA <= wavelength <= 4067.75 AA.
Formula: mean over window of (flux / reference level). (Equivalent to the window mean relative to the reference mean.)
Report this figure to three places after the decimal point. 1.222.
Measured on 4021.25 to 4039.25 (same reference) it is 1.246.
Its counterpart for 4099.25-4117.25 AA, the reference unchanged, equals 1.203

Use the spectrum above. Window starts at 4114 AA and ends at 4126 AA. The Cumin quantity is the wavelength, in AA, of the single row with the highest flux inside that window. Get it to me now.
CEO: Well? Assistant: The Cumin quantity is 4115.0 AA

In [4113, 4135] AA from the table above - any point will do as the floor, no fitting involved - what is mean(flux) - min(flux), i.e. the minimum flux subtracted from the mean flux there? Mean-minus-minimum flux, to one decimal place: 3.7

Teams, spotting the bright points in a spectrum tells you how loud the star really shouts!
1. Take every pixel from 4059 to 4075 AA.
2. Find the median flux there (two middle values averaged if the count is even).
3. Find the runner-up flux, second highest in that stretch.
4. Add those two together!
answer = 31.3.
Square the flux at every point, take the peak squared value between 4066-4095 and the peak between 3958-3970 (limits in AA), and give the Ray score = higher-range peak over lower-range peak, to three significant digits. 1.30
